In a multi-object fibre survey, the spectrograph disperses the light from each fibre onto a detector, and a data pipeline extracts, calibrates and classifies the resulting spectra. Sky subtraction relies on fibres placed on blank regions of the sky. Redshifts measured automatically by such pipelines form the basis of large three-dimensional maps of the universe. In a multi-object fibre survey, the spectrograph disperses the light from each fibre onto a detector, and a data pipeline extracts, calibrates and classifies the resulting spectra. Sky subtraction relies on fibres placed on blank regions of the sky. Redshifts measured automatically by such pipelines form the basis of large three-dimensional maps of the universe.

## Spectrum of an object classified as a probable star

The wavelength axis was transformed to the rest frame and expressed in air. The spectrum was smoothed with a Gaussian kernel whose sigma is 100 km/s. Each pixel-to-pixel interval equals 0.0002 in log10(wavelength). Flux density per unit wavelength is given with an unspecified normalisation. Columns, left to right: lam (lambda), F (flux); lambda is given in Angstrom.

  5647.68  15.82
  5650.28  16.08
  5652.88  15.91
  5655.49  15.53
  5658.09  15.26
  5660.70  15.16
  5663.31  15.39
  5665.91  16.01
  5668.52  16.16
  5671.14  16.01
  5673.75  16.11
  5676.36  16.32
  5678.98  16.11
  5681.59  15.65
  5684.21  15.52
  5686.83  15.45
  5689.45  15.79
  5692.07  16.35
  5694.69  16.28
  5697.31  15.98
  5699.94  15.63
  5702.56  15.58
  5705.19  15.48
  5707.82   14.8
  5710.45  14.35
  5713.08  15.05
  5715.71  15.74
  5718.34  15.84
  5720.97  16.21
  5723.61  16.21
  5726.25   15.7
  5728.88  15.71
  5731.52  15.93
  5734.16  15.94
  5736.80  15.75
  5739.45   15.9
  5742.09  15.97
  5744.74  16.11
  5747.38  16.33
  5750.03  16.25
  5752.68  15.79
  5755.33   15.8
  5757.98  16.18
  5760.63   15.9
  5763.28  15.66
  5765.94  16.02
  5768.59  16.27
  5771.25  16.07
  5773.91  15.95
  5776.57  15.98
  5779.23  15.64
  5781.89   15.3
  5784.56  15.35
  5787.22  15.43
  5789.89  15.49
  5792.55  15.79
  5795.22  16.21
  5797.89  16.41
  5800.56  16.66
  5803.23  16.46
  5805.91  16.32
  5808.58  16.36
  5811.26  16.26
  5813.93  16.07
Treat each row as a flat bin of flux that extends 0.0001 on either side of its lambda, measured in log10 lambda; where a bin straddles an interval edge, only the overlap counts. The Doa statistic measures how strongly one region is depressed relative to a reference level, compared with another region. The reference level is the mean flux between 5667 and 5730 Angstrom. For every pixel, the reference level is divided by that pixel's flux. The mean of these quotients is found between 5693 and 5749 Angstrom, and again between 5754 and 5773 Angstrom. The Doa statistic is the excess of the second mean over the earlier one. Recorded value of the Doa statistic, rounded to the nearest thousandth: -0.016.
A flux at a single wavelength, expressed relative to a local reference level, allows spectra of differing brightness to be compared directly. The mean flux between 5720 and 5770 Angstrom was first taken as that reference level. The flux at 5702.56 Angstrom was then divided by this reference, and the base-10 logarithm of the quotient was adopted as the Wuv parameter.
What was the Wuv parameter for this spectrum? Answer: -0.011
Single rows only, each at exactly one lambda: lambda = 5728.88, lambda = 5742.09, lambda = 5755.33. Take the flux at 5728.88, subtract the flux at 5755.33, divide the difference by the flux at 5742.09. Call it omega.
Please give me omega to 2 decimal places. -0.01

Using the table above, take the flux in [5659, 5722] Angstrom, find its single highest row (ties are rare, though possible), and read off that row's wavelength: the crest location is 5692.07 Angstrom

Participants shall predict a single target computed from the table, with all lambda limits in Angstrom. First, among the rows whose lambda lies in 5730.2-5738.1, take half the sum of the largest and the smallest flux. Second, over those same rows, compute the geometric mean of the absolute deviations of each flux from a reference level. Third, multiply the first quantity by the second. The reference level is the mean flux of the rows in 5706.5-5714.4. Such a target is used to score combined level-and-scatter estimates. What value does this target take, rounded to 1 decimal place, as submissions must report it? 18.0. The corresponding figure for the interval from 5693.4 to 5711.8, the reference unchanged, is 9.2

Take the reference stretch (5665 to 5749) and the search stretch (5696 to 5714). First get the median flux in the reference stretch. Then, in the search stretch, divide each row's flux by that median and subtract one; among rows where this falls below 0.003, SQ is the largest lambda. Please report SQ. 5713.08 Angstrom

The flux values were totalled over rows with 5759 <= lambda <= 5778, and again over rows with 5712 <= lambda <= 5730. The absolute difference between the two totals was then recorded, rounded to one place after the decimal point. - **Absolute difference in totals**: 1.4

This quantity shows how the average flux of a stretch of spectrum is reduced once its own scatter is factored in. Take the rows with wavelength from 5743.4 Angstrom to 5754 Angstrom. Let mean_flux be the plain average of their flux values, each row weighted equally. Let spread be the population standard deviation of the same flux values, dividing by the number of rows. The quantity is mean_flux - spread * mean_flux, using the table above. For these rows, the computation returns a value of 12.8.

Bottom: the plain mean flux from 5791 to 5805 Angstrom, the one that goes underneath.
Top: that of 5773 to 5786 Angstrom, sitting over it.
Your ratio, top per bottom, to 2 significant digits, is 0.96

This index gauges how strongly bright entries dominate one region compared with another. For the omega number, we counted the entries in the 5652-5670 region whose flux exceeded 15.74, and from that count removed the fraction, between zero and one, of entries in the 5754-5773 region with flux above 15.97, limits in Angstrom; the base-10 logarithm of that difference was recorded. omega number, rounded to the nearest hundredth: 0.39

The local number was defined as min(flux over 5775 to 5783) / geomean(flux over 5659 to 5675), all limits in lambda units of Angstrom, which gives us 0.97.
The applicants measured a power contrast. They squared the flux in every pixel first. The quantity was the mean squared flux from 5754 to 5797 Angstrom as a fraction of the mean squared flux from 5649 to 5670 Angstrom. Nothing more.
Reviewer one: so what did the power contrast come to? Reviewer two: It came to 1.02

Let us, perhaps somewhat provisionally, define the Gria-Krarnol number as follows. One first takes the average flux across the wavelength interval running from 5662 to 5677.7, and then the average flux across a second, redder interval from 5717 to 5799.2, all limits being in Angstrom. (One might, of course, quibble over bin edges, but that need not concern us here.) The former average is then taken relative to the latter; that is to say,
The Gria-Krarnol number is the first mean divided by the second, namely 1.006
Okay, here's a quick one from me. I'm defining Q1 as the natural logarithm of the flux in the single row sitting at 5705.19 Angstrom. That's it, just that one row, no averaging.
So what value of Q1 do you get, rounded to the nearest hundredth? 2.74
